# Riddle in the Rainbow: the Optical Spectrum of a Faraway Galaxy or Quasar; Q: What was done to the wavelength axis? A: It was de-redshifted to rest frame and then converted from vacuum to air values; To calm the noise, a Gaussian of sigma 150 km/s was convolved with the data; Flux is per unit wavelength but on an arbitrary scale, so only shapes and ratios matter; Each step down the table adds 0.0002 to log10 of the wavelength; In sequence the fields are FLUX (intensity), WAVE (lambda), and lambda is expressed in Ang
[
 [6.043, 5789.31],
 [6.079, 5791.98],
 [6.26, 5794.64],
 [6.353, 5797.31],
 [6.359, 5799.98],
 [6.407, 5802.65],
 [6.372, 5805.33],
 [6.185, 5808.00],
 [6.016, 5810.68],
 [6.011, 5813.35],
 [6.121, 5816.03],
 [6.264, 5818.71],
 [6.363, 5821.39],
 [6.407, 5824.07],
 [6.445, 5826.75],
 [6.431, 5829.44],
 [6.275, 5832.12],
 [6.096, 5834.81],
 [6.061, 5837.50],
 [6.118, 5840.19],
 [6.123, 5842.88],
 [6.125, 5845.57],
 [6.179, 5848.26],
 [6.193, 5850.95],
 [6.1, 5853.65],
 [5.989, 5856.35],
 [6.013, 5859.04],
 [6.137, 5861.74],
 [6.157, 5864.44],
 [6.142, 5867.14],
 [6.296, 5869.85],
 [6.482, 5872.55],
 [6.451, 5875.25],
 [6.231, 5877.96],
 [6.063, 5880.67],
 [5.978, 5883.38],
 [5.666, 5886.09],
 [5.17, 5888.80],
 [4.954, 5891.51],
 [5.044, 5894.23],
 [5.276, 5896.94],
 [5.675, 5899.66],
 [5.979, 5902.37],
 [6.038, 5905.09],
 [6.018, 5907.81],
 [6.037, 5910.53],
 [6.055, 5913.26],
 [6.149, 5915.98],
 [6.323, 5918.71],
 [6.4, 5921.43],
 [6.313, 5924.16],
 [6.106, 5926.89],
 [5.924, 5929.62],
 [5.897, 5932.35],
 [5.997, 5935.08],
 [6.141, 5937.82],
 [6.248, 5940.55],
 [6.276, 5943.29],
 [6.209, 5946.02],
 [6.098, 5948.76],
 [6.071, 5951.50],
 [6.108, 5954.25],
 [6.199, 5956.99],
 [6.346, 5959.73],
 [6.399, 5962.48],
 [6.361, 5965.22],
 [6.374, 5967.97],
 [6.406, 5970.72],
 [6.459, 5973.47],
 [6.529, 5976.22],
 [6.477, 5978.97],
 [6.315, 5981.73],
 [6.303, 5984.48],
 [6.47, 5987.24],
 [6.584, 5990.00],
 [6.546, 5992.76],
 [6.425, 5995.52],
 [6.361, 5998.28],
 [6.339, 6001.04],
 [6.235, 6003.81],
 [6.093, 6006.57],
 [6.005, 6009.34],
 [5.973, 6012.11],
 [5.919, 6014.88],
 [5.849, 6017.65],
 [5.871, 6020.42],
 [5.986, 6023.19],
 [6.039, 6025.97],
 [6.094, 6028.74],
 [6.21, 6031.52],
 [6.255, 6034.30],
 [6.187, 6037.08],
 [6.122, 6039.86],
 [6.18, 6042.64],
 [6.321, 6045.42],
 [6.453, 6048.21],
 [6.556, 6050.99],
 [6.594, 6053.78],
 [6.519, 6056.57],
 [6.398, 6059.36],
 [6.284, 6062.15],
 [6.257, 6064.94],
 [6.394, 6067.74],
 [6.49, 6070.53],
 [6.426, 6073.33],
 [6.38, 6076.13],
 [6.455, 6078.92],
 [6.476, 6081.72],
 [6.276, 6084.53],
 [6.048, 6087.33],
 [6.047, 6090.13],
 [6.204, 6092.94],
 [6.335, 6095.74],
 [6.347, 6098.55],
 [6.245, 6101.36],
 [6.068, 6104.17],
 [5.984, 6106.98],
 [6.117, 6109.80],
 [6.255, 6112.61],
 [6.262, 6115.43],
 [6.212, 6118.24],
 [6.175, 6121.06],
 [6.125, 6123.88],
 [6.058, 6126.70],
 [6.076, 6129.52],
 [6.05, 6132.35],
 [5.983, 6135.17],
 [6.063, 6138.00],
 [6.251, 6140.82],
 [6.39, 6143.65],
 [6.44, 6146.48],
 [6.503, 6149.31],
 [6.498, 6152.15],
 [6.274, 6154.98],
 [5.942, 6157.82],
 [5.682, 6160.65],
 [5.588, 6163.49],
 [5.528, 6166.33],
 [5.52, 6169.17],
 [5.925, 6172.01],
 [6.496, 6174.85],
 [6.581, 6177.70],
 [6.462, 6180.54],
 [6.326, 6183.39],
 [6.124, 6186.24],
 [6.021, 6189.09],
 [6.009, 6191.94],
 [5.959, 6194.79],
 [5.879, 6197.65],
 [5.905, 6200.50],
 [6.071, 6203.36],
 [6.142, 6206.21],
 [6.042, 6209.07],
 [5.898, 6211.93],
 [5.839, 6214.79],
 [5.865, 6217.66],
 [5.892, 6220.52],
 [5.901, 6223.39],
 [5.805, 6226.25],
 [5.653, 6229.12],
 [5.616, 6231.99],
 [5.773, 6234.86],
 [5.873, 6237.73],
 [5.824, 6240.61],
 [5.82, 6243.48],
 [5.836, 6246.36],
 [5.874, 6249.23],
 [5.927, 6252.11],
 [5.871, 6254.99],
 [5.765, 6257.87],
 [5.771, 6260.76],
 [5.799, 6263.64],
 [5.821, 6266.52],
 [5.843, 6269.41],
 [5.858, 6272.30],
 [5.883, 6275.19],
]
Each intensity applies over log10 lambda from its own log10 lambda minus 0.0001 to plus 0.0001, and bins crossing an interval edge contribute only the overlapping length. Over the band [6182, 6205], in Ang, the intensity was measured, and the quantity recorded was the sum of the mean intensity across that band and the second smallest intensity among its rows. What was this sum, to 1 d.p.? 11.9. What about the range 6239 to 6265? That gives 11.6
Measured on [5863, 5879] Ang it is 12.5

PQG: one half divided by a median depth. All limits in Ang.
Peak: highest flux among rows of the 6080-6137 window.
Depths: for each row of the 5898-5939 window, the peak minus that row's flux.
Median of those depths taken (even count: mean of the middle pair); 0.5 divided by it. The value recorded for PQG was 1.1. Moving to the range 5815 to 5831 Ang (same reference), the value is 5.5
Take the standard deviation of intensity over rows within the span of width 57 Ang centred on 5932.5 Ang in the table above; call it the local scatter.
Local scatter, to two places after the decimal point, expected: 0.14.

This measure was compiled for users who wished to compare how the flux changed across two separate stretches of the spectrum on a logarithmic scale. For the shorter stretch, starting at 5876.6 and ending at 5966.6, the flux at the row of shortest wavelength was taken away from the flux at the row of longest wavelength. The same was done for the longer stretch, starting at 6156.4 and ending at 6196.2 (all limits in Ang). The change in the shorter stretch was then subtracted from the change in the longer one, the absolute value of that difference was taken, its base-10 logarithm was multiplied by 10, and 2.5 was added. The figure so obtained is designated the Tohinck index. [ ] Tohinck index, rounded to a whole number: -7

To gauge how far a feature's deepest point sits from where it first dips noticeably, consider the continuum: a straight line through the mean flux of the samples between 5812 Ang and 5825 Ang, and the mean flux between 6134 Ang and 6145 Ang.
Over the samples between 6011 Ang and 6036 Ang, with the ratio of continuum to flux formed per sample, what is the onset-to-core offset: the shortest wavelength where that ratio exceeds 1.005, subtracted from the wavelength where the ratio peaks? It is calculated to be 5.5 Ang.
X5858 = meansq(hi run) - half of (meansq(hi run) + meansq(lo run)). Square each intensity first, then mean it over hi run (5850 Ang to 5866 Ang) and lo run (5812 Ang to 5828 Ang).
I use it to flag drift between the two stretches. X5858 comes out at -1.1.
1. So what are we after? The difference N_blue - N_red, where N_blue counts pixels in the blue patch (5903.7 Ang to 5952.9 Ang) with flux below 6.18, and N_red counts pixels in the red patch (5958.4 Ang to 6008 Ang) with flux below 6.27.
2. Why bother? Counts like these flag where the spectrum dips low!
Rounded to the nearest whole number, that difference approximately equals 10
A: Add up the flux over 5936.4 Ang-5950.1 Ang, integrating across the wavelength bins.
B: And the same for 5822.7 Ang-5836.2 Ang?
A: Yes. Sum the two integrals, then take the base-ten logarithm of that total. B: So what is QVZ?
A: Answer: 2.23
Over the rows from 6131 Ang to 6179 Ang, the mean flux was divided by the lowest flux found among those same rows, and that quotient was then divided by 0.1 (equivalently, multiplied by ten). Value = 11.1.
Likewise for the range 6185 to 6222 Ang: 10.2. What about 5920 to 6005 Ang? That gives 10.7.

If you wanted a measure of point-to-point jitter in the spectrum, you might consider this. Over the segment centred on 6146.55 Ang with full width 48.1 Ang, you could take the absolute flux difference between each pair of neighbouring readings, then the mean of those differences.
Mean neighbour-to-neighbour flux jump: 0.11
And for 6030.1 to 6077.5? 0.08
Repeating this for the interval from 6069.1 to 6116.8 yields 0.10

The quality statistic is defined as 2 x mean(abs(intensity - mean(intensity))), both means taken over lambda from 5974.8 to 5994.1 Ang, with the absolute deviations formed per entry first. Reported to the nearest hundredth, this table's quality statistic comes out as 0.17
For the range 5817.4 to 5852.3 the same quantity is 0.23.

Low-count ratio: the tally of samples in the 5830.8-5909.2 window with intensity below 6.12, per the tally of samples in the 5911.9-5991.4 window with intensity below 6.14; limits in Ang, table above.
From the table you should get 2.1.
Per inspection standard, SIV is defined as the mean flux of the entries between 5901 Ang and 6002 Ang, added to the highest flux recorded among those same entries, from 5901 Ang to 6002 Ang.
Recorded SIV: 12.8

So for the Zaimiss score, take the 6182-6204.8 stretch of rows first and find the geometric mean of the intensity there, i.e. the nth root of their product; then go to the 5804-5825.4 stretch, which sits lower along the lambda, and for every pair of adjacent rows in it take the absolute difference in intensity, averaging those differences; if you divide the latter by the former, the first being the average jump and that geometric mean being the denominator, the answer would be 0.018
